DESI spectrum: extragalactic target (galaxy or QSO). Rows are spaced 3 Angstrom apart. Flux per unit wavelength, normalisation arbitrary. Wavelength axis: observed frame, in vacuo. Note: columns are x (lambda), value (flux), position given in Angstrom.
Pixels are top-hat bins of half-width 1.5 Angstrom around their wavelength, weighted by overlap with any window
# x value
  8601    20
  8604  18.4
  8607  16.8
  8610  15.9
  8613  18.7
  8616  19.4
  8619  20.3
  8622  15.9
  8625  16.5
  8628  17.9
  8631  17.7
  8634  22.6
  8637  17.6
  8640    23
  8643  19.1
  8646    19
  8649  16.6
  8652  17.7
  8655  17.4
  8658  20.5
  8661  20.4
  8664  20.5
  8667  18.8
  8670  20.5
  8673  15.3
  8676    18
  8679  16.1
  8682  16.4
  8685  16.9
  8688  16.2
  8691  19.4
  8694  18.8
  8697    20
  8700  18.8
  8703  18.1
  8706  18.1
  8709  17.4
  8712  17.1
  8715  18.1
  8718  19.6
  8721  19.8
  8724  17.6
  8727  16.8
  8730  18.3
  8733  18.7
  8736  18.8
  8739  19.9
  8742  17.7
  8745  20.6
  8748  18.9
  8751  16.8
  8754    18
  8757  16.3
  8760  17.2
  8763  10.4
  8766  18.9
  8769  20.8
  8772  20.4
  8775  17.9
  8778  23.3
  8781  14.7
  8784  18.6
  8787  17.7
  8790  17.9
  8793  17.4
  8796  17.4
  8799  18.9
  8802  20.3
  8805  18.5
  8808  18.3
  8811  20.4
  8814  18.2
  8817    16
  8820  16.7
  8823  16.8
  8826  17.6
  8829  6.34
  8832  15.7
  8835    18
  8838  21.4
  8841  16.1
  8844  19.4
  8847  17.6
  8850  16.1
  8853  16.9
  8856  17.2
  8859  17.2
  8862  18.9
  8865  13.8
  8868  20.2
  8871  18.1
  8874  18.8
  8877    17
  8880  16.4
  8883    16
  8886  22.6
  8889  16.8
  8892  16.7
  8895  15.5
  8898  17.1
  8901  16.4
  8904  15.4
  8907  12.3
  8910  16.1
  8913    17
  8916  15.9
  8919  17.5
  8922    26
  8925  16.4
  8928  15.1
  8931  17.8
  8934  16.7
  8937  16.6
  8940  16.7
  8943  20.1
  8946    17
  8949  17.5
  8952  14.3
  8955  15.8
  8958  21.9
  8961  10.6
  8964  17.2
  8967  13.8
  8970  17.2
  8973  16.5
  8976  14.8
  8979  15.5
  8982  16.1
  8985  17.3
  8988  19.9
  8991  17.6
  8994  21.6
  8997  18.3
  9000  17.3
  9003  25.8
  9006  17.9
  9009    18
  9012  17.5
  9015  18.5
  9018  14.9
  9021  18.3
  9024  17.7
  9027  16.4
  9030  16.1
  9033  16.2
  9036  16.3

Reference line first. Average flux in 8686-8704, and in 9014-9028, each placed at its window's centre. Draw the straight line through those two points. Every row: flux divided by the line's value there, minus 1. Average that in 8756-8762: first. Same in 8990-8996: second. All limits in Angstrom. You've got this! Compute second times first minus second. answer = -0.15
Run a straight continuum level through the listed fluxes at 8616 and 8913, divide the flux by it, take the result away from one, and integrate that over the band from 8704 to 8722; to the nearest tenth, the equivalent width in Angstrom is 0.3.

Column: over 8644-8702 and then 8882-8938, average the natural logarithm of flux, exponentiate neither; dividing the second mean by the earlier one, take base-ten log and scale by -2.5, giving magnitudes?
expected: 0.029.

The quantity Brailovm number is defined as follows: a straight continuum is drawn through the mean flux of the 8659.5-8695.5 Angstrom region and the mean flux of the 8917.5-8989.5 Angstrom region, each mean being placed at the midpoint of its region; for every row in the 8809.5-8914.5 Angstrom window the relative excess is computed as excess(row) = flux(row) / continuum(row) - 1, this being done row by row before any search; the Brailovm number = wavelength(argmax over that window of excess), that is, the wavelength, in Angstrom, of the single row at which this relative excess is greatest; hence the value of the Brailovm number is 8886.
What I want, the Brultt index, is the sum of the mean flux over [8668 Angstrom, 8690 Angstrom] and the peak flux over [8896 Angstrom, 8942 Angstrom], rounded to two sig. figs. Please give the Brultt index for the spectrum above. 43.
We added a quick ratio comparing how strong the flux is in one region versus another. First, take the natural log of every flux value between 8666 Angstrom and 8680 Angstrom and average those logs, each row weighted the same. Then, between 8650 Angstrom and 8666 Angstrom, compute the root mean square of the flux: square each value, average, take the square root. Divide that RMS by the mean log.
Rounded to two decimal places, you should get 6.74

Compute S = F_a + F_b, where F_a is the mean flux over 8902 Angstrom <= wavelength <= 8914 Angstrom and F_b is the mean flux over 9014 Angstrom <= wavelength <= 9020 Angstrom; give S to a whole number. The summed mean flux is 32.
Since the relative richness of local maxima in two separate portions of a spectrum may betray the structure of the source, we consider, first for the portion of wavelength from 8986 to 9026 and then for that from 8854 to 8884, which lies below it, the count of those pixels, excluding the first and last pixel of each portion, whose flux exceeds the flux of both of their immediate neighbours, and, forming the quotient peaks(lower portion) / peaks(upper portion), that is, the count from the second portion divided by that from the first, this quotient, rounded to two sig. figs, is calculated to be 0.60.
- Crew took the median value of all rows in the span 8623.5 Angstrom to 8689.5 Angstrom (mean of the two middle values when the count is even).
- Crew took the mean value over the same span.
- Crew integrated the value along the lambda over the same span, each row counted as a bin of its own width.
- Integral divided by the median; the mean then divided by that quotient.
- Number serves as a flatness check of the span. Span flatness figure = 0.270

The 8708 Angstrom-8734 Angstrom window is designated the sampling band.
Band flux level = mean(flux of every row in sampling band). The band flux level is 18.2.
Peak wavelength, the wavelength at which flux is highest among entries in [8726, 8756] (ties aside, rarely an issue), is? 8745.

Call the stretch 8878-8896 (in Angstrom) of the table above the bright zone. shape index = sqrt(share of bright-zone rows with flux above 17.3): 0.41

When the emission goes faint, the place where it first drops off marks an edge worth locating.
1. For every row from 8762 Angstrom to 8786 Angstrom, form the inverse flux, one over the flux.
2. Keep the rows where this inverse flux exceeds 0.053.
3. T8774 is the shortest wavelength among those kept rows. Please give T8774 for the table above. 8763 Angstrom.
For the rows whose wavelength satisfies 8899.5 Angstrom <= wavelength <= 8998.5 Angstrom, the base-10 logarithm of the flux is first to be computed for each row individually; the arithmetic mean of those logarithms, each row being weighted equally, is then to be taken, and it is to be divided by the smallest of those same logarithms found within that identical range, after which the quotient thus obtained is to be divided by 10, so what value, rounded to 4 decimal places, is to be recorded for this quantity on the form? 0.1193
